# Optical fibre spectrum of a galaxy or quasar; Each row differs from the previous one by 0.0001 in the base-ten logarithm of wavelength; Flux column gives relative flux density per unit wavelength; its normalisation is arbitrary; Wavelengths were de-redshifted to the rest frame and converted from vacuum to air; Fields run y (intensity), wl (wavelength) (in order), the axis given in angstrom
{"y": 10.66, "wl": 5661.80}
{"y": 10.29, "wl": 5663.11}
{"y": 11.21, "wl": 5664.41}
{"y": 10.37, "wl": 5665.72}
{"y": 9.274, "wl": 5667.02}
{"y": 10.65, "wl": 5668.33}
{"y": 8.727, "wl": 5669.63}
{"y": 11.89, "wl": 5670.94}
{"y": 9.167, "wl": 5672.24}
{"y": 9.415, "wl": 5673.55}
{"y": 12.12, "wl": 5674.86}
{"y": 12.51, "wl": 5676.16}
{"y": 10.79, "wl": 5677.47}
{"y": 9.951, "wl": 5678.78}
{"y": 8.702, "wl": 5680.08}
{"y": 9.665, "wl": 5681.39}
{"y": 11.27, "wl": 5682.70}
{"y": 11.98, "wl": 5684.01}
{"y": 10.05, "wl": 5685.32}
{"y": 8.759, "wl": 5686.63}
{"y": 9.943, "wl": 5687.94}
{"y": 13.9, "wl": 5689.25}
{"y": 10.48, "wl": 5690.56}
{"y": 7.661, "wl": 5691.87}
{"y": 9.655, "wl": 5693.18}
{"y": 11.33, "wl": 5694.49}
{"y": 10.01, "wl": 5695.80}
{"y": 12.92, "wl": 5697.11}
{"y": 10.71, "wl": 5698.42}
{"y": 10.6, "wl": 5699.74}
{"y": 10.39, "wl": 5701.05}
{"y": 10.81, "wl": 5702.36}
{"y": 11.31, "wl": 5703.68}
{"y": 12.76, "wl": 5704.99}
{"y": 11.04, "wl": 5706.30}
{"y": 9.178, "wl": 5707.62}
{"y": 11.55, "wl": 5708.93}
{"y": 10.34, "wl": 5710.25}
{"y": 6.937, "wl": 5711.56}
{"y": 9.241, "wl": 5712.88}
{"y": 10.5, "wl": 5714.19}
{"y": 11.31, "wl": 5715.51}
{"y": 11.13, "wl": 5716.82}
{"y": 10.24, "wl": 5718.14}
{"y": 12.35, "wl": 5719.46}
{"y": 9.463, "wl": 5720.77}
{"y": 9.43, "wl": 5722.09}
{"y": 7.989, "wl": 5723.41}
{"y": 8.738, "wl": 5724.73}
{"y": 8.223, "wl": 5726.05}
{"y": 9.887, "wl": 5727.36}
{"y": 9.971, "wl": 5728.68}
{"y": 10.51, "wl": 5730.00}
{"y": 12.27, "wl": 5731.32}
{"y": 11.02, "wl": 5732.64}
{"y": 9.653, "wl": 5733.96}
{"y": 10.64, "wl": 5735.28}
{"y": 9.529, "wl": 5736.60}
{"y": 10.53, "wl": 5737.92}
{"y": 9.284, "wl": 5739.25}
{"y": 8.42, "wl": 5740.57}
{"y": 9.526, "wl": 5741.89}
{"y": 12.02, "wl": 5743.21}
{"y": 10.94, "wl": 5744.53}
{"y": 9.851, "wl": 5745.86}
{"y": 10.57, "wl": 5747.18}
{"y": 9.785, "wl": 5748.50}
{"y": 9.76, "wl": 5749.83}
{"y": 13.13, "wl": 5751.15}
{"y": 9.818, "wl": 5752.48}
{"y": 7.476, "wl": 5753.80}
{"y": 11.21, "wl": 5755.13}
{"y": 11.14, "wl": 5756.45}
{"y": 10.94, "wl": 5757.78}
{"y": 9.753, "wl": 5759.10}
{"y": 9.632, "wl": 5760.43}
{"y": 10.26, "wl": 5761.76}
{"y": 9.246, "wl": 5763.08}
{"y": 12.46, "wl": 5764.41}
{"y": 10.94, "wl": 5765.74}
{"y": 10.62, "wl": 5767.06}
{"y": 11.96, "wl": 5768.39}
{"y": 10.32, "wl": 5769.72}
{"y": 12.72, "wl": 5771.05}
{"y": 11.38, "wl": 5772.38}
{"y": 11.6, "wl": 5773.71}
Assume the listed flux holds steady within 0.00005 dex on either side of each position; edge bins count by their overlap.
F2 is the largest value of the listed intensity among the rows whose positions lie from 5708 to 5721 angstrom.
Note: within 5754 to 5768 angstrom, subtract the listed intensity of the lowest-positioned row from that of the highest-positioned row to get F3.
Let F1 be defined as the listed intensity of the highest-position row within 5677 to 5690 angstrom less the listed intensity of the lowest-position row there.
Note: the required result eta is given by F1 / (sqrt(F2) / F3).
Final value -0.5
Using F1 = 3.1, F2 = 12.35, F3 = -0.6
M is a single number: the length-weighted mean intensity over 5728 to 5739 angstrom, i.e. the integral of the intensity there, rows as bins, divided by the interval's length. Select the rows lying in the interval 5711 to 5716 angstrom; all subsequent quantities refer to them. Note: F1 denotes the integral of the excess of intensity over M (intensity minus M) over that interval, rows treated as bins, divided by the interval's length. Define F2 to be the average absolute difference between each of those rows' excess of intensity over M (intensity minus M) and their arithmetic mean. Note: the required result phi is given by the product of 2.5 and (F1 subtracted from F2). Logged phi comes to 6.0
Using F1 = -1.0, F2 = 1.4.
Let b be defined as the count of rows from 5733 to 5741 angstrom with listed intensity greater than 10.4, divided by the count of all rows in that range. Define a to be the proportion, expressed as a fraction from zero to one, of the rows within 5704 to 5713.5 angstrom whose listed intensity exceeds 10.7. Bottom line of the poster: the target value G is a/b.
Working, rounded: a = 0.43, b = 0.33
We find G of 1.29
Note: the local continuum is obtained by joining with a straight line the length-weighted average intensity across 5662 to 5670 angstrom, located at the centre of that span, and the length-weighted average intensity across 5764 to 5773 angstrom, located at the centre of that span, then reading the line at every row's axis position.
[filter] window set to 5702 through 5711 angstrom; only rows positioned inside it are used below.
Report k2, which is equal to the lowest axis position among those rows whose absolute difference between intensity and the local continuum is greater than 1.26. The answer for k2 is 5704.99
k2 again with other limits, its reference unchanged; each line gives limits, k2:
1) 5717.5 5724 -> 5719.46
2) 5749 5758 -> 5749.83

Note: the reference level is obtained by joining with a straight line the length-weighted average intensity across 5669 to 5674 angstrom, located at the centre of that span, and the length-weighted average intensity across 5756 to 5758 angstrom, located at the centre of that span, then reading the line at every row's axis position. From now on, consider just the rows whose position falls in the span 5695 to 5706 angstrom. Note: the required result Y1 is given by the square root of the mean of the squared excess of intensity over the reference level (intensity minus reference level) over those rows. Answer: 1.4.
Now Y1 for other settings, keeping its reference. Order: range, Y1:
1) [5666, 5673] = 1.2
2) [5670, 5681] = 1.6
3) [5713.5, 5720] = 1.0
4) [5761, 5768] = 1.1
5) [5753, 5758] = 1.8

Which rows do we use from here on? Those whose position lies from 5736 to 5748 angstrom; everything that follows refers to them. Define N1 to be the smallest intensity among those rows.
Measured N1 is 8.42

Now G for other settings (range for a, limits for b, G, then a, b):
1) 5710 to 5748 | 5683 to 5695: 0.54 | 0.24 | 0.44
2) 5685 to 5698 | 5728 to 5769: 0.58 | 0.30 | 0.52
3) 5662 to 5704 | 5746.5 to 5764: 1.06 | 0.41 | 0.38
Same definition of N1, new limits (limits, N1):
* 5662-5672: 8.727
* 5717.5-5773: 7.476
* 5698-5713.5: 6.937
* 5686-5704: 7.661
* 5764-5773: 10.32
